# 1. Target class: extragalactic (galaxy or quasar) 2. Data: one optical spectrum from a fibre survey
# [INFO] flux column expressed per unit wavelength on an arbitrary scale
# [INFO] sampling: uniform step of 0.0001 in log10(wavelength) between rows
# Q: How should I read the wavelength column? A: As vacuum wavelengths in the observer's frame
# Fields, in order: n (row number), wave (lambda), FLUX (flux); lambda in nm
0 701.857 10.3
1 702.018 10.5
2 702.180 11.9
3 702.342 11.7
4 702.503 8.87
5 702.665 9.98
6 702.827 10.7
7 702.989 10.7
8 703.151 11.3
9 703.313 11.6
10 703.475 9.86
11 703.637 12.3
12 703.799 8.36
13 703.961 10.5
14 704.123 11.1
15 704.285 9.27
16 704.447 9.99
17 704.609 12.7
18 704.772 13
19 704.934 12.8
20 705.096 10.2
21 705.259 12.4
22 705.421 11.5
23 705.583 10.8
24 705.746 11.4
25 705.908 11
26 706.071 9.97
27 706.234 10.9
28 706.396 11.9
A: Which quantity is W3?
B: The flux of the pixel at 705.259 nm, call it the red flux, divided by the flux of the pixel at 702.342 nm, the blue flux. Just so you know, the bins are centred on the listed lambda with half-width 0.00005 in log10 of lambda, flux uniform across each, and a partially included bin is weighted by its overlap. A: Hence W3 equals 1.06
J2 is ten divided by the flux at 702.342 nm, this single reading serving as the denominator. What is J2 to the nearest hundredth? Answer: 0.85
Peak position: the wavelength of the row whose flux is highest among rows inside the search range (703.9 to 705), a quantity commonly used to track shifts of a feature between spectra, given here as 704.772 nm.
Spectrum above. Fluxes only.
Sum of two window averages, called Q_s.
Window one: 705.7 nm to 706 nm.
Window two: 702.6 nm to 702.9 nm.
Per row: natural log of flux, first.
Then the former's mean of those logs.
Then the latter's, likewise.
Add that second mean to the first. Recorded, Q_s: 4.75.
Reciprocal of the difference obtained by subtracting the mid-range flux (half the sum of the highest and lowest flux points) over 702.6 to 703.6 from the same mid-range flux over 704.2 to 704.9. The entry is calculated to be 2.5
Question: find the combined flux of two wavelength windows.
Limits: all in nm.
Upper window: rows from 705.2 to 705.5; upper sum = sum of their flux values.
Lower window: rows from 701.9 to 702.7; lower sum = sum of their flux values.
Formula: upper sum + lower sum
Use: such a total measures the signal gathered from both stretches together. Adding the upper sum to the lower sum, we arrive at 77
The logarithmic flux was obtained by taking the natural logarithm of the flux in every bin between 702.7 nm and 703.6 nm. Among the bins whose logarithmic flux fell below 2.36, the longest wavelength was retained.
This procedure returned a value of 703.475 nm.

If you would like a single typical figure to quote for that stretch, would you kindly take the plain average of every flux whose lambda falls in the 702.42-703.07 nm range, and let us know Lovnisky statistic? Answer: 10.1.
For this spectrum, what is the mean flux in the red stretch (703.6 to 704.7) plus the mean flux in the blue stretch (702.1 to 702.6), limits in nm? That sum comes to 21.4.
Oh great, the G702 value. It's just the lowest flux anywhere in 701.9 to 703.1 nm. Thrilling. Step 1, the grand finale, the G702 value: 8.87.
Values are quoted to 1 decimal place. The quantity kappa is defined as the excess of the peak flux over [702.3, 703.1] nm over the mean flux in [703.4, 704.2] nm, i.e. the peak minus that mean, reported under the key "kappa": 1.3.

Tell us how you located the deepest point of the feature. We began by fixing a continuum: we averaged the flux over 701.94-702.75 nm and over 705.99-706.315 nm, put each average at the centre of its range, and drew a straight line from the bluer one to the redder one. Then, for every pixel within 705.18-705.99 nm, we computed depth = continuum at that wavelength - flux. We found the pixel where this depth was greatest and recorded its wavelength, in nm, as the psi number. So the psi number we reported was 705.583 nm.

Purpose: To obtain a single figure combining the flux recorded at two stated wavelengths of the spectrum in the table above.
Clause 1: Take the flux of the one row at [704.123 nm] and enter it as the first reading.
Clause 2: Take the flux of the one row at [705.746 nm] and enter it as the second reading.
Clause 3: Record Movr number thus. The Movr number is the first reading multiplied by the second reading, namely 127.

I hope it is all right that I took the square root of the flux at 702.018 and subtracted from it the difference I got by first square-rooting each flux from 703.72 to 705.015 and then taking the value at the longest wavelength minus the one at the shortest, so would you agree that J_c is 2.55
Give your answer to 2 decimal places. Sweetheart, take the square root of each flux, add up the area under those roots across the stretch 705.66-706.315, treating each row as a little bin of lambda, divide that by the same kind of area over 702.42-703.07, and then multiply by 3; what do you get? 3.13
